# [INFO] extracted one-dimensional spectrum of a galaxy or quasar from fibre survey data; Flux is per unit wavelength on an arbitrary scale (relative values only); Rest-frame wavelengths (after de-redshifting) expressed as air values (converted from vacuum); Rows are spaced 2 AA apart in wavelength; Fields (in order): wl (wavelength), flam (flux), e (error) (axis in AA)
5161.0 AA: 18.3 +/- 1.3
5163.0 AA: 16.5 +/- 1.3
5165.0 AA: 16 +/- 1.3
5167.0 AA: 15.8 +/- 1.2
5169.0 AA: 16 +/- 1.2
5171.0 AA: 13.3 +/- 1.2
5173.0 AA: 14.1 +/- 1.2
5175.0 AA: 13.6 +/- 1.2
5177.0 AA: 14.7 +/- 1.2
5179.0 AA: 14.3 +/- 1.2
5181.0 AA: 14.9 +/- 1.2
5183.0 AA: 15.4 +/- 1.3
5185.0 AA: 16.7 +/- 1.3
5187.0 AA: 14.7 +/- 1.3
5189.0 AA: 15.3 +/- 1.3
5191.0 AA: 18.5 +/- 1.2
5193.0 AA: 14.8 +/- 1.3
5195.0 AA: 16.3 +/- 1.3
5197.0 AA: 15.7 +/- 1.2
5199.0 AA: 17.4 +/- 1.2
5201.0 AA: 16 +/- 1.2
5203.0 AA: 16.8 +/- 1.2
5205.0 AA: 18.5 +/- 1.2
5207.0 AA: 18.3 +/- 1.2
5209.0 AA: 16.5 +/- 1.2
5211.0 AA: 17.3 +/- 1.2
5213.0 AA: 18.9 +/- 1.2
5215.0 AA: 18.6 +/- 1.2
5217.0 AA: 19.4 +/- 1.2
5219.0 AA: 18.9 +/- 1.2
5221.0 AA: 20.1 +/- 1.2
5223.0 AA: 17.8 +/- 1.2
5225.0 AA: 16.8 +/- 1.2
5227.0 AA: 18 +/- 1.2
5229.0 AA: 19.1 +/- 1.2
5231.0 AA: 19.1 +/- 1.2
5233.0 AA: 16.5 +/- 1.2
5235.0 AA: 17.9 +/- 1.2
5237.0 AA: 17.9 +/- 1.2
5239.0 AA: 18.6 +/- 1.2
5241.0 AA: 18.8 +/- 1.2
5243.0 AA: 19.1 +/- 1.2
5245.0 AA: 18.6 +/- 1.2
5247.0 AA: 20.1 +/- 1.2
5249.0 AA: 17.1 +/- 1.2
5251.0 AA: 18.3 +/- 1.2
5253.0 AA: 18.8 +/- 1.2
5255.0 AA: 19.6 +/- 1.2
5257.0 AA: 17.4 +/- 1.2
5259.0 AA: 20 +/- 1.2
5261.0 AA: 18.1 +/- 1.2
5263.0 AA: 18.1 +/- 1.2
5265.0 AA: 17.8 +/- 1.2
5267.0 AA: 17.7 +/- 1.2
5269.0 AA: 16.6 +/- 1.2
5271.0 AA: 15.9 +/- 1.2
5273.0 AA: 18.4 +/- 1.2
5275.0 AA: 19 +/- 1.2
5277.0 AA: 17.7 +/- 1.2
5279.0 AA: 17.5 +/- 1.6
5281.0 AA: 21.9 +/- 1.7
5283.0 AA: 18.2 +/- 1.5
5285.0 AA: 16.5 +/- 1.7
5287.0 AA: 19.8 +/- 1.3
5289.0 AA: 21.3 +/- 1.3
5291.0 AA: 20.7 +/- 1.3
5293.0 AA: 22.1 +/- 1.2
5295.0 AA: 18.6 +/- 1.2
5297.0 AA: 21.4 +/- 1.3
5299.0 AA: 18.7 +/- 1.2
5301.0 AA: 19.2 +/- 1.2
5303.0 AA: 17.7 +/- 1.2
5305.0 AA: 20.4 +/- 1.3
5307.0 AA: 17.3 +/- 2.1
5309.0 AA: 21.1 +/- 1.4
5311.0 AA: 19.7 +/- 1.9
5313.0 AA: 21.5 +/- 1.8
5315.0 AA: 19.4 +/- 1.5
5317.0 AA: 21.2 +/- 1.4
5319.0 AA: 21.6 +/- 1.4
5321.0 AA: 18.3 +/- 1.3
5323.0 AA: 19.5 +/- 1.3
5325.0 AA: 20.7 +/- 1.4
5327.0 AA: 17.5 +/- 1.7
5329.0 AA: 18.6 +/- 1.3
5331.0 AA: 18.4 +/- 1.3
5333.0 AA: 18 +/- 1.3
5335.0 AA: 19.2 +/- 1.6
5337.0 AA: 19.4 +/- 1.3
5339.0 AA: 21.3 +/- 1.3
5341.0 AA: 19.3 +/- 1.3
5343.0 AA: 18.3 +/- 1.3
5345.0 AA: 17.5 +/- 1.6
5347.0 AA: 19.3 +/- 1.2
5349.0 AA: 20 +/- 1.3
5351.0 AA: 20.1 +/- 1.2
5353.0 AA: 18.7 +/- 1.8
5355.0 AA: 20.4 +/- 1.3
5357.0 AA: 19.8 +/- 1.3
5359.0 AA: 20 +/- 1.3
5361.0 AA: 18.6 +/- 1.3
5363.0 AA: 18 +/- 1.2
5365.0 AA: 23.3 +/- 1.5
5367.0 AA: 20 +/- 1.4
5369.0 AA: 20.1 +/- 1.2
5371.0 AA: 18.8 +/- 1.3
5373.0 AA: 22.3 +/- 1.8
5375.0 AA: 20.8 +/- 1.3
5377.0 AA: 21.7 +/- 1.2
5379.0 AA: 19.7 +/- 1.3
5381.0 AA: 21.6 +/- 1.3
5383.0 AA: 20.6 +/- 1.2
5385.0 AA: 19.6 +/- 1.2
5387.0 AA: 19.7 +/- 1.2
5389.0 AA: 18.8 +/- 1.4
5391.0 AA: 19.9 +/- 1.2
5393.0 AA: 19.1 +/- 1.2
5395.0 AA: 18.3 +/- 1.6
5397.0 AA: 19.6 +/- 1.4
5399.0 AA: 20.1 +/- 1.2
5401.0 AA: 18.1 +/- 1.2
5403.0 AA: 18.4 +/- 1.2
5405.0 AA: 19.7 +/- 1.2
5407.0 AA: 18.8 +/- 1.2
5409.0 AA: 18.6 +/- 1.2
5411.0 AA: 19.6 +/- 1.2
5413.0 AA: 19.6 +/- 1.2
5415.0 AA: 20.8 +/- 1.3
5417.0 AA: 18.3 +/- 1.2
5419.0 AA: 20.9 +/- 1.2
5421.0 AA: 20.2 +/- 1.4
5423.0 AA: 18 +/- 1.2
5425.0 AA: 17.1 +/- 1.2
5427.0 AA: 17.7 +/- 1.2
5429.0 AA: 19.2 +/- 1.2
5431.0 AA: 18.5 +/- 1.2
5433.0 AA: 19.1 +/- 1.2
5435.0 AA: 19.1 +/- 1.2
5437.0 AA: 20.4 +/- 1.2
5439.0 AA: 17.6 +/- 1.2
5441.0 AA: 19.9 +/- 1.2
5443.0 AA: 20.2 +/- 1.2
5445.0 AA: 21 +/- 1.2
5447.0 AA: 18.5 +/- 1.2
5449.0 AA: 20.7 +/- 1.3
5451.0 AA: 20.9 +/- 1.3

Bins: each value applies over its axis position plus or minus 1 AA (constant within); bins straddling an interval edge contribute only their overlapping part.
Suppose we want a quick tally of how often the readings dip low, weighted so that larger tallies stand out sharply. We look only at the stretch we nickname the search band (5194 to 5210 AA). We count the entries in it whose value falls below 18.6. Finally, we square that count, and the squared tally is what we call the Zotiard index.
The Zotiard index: 64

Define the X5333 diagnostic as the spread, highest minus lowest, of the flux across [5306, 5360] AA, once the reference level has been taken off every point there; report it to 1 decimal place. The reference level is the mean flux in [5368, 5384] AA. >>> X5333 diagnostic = 4.3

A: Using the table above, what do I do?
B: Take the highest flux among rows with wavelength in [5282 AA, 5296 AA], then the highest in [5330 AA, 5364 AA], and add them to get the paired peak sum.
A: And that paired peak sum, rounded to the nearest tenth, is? 43.4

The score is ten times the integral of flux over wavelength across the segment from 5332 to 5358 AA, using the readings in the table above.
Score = 5026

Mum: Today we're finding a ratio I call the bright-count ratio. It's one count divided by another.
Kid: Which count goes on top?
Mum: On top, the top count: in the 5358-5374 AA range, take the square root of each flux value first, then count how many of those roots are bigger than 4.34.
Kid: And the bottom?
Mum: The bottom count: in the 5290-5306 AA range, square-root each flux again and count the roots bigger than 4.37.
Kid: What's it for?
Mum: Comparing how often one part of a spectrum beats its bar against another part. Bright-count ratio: 1.0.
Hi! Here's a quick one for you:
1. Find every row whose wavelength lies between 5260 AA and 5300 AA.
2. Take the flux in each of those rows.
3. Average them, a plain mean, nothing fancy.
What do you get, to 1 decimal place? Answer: 18.8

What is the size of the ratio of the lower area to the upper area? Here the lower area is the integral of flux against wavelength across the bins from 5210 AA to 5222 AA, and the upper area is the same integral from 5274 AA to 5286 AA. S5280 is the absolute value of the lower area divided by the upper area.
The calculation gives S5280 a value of 1.02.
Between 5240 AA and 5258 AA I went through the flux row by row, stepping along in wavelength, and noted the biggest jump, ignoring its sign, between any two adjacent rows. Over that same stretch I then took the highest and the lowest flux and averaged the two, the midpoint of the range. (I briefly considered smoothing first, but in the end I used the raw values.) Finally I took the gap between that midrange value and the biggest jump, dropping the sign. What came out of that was 15.6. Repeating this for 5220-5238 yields 15.7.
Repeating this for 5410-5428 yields 16.4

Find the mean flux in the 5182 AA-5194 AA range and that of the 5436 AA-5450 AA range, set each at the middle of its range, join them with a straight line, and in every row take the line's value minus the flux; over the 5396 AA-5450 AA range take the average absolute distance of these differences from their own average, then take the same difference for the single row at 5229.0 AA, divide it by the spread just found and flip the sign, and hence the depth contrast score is 2.8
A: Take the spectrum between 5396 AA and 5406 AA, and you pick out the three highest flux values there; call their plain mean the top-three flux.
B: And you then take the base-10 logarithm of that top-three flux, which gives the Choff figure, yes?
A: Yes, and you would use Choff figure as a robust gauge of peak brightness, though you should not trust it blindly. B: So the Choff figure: 1.30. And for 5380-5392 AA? 1.32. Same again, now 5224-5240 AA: 1.28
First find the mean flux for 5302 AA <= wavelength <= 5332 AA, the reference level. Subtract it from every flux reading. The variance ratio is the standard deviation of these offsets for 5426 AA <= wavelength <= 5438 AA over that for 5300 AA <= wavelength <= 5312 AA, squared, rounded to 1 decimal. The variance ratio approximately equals 0.4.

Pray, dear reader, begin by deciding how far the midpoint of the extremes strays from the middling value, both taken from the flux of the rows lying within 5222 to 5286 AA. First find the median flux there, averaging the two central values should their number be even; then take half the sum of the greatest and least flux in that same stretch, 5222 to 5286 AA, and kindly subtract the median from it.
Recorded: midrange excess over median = 0.8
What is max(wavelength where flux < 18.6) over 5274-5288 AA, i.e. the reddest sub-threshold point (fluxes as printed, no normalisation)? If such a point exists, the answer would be 5285.0 AA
